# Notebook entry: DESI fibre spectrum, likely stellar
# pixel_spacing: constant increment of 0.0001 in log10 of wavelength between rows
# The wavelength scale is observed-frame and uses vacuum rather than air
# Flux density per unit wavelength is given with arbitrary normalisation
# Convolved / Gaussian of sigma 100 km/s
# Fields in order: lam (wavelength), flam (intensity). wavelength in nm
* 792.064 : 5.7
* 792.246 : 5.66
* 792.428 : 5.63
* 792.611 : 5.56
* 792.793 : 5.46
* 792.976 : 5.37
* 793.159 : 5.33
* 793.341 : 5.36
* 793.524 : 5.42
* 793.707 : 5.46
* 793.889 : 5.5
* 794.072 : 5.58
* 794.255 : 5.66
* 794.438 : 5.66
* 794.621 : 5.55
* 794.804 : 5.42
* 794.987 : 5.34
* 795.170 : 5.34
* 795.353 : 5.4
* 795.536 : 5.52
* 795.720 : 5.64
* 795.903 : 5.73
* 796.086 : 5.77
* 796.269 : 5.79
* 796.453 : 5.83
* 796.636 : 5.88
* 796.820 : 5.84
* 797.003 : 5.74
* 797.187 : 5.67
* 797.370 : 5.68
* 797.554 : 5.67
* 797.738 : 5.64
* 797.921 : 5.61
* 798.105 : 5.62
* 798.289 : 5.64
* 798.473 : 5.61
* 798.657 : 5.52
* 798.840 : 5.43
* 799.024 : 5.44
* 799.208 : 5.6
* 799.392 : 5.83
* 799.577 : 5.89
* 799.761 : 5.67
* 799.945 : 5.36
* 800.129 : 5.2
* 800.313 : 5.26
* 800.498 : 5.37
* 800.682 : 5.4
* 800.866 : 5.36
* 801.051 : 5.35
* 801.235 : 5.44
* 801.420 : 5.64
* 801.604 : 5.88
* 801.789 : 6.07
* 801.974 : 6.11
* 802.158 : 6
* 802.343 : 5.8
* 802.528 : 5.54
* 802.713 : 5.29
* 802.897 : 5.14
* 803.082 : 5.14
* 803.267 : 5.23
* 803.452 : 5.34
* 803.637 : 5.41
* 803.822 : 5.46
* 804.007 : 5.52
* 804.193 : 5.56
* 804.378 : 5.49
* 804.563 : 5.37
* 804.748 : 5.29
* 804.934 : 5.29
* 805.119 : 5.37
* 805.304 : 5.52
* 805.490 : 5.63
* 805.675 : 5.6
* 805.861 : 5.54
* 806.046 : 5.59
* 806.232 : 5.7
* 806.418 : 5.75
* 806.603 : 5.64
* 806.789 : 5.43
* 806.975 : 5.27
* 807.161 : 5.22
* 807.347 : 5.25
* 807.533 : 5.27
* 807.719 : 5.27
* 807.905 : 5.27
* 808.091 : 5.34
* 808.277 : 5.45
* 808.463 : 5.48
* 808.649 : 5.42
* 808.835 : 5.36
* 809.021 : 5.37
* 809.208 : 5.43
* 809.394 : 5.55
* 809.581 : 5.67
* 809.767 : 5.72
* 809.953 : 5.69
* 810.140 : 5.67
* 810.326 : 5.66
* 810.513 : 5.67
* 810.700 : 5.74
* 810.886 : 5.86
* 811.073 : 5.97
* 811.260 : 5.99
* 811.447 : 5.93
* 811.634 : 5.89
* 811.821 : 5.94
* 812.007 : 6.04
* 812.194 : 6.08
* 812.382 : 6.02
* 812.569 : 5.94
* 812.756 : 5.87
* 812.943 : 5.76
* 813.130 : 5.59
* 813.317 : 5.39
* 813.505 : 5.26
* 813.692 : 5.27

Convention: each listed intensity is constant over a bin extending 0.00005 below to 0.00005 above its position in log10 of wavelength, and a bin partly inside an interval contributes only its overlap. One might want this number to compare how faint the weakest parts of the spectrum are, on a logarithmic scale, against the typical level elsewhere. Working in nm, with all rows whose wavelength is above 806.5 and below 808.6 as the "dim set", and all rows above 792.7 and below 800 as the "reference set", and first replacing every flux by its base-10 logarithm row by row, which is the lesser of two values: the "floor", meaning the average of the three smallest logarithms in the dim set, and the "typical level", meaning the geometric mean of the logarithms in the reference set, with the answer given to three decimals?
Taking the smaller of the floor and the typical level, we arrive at 0.720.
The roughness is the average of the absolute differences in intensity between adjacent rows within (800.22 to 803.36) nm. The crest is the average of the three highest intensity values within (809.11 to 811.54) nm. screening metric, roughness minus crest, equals -5.84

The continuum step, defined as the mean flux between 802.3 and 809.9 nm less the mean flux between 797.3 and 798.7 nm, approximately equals -0.19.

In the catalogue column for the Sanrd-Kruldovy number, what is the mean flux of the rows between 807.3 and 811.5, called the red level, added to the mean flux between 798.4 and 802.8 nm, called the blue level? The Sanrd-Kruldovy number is 11.15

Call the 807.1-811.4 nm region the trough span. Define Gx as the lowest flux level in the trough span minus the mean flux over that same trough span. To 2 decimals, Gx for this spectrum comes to -0.32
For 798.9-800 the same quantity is -0.27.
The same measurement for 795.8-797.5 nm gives -0.10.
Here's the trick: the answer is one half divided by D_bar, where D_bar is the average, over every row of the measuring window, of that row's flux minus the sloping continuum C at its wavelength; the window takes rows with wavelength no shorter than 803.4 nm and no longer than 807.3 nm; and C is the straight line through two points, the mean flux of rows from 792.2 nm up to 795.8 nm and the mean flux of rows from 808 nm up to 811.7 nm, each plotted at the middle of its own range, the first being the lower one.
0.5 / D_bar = -4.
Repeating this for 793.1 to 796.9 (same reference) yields 7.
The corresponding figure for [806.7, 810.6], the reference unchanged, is -3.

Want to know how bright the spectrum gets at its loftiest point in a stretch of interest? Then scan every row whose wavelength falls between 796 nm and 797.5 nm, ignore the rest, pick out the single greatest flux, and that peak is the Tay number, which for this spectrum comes 5.88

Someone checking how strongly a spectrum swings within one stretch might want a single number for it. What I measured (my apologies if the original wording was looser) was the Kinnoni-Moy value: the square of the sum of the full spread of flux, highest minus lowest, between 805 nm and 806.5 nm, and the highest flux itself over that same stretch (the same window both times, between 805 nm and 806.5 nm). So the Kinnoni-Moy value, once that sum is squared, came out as 37.6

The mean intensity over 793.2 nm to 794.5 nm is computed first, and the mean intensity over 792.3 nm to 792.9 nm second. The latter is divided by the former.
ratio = 1.01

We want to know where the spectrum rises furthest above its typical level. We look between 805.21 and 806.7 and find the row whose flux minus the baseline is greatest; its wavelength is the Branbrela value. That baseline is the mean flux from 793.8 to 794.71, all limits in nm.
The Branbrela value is 806.418 nm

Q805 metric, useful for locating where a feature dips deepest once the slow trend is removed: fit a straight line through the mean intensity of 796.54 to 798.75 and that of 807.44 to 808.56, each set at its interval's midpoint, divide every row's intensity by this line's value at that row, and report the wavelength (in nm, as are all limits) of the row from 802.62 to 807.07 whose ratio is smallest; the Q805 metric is 802.897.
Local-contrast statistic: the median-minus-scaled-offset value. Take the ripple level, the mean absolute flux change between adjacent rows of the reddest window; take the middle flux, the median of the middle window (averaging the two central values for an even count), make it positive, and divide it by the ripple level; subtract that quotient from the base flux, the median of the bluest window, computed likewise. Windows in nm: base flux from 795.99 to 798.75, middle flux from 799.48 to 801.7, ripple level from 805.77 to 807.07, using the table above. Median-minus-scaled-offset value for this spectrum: -41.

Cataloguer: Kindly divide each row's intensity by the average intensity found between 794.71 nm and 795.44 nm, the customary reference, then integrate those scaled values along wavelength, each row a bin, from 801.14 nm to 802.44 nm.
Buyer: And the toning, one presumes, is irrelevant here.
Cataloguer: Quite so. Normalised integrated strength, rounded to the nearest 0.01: 1.41 nm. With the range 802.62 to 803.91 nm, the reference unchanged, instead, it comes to 1.27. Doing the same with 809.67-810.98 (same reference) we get 1.39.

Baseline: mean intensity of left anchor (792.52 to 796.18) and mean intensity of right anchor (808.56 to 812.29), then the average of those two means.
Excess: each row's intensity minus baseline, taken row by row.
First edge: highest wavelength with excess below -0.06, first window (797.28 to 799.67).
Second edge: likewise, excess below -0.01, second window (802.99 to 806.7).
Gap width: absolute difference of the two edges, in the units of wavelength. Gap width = 7.02 nm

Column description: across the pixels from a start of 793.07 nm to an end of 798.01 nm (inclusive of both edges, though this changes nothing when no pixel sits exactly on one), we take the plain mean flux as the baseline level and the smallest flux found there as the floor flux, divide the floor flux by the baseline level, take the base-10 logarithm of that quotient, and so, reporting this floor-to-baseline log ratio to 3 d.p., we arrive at -0.021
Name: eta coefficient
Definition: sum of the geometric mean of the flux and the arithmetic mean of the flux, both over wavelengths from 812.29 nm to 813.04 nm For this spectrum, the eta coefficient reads 11.8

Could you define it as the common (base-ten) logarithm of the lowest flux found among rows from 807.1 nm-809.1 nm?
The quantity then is 0.718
